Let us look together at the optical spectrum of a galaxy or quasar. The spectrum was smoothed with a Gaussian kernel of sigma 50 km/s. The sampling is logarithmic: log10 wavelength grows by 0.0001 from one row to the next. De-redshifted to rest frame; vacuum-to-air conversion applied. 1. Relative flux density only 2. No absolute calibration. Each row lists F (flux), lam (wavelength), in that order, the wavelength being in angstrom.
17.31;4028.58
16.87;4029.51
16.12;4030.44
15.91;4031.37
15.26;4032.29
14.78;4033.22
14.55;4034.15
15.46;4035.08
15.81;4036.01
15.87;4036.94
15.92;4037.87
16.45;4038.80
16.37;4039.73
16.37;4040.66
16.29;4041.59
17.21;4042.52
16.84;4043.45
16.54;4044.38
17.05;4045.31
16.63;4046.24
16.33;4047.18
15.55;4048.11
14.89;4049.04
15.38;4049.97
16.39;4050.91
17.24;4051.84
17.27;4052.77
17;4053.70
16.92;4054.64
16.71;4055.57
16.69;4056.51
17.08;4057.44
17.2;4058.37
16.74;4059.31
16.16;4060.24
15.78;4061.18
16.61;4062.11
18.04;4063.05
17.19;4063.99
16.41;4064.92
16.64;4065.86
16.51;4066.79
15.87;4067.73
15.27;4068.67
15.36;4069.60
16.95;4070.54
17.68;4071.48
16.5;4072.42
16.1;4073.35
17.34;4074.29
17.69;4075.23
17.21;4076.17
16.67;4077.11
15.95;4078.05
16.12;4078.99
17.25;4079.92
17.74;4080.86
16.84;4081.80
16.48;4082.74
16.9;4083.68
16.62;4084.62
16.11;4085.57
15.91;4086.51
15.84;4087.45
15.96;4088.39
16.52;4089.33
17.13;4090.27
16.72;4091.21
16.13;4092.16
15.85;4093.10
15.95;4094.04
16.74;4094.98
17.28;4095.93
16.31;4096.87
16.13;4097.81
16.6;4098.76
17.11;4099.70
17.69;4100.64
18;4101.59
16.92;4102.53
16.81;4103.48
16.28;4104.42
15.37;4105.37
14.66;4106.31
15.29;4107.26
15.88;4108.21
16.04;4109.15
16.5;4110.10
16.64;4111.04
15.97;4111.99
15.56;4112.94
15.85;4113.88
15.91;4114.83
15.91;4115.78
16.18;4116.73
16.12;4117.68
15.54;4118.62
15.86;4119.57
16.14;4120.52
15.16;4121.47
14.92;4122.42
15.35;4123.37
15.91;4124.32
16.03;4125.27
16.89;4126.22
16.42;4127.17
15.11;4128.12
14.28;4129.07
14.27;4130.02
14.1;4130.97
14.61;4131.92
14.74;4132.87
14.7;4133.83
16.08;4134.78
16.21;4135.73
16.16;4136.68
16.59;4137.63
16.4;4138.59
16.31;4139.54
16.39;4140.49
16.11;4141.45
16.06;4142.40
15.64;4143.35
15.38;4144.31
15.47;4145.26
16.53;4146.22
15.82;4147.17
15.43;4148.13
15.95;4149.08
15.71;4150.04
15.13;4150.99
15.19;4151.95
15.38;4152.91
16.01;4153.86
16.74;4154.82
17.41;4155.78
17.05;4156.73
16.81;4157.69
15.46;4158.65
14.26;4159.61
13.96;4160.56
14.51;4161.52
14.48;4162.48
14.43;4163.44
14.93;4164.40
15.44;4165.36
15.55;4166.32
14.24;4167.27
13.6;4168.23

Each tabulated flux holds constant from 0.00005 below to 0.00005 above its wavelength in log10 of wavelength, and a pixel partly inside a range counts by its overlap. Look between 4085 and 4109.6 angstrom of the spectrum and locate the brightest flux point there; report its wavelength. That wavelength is 4101.59 angstrom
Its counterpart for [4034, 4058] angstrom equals 4052.77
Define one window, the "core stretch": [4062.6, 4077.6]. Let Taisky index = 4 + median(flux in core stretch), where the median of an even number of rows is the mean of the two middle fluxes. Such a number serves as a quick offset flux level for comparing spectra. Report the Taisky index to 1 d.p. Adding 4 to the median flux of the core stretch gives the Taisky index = 20.7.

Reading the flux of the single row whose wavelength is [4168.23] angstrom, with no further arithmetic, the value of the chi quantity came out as 13.6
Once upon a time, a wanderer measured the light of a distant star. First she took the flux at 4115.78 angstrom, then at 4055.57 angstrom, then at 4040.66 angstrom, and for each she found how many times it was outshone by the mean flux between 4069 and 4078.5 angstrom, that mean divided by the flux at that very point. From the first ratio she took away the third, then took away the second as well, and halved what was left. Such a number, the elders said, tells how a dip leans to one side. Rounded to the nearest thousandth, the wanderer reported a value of -0.486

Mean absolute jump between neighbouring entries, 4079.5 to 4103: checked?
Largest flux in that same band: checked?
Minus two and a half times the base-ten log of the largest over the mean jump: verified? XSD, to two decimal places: -3.95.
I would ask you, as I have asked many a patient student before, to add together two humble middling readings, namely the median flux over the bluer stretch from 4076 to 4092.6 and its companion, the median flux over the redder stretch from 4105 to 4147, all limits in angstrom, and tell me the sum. 32.5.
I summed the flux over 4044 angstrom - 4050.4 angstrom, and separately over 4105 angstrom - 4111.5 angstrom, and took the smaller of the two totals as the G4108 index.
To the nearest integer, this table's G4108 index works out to 110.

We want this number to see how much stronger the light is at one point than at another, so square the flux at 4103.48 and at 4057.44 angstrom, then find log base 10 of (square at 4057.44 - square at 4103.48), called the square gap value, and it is 0.96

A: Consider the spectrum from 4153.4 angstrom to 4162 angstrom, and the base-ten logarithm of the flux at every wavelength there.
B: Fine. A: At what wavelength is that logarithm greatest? 4155.78 angstrom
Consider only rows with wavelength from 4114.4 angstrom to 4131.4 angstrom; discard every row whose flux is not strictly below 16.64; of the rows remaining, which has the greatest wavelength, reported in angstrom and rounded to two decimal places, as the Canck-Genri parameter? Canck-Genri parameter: 4130.97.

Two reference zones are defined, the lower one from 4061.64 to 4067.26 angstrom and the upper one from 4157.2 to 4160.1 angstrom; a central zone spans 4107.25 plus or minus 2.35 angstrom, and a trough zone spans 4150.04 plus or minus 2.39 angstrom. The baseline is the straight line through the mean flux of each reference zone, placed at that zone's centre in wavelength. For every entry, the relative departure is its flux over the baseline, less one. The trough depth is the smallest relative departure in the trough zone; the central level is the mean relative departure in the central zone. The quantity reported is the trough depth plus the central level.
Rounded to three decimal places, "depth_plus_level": -0.082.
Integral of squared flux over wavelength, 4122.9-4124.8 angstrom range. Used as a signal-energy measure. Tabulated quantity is 464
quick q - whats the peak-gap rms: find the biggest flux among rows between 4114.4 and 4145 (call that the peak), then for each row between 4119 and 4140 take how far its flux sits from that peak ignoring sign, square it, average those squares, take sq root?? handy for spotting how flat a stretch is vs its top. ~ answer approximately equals 1.6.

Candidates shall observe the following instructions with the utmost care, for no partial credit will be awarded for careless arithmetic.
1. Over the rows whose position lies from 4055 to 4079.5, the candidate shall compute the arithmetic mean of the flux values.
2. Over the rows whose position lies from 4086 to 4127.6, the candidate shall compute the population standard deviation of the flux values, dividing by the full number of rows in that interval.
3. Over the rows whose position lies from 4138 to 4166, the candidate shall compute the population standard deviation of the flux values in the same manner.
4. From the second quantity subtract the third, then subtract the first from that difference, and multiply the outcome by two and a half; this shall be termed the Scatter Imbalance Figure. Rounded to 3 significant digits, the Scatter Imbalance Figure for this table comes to -42.0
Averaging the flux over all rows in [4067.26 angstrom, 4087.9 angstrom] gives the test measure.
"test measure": 16.6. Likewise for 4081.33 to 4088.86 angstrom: 16.3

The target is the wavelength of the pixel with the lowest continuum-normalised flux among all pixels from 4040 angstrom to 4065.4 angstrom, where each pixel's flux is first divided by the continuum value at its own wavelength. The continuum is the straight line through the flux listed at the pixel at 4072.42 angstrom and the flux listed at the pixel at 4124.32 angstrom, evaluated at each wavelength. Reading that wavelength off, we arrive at 4049.04 angstrom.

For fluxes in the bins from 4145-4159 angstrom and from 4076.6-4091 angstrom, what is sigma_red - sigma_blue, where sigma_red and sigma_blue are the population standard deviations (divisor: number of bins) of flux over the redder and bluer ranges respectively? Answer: 0.16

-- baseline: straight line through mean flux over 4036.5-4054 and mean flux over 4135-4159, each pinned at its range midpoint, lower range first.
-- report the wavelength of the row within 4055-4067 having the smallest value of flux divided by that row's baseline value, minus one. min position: 4061.18 angstrom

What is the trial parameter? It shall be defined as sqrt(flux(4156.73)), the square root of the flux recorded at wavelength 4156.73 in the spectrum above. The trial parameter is 4.13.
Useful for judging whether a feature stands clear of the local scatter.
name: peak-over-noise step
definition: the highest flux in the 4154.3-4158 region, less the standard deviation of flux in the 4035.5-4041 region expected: 17.1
